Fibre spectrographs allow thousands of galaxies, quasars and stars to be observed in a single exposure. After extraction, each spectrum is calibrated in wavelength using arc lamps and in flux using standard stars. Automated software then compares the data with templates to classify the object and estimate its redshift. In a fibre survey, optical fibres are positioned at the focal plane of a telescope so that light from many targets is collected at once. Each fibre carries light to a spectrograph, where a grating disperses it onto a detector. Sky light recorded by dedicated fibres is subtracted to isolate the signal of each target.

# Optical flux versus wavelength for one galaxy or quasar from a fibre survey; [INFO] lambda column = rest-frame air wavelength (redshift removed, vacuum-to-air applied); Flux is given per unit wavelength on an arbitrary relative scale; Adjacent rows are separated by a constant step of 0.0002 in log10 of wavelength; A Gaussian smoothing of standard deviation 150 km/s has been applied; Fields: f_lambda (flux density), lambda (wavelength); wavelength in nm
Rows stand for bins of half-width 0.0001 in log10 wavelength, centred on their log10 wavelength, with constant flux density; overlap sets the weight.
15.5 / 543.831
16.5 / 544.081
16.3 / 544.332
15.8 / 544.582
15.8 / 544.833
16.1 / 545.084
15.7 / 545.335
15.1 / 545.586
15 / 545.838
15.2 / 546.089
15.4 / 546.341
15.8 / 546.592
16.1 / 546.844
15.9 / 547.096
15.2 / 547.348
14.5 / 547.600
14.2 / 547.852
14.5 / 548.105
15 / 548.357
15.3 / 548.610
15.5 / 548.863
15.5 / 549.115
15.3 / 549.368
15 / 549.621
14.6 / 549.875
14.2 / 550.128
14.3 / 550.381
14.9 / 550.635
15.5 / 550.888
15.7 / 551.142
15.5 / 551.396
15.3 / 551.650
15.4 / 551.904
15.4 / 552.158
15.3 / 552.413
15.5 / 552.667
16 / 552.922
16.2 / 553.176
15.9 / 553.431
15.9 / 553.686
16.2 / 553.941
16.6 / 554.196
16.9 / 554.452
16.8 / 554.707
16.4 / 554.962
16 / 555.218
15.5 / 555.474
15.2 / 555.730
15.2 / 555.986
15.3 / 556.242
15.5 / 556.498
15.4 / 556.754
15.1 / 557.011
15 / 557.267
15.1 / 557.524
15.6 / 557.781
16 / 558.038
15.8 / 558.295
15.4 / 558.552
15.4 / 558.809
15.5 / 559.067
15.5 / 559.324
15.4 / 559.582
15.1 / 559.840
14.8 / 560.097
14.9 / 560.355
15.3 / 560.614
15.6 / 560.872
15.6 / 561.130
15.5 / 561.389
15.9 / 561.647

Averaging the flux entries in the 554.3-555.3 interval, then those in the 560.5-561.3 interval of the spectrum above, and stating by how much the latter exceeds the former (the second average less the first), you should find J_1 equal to -1.0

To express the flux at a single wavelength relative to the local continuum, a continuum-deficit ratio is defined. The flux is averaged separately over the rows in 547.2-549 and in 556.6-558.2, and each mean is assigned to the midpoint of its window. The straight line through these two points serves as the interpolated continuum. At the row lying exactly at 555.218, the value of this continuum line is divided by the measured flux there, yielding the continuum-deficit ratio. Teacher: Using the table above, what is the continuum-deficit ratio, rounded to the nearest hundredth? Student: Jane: 0.95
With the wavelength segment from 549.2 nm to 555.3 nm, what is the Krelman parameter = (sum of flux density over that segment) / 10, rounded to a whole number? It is 37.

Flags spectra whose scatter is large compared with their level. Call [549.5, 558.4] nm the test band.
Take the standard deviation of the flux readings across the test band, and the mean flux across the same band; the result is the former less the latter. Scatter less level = -14.9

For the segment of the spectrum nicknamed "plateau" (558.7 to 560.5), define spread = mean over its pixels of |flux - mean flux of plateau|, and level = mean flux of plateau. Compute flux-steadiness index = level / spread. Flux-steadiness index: 60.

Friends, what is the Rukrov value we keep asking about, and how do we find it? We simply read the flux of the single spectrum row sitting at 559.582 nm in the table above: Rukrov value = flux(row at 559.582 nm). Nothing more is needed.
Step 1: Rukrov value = 15.4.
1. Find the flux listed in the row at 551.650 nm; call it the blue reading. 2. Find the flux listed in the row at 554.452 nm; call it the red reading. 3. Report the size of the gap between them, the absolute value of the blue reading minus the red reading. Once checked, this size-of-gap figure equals 1.60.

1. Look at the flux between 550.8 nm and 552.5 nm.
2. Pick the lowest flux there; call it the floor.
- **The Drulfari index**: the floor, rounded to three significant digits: 15.3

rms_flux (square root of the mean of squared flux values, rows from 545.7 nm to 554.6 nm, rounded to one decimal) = 15.4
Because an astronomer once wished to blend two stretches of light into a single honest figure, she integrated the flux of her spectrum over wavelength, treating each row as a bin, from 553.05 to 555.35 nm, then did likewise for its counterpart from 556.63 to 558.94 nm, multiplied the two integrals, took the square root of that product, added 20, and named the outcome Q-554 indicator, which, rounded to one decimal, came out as 56.6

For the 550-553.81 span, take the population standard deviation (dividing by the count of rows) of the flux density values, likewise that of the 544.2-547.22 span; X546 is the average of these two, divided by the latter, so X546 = 1.18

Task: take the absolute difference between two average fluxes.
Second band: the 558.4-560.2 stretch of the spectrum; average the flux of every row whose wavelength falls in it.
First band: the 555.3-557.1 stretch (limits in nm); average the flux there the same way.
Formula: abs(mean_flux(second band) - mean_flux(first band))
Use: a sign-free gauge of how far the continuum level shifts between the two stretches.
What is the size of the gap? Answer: 0.01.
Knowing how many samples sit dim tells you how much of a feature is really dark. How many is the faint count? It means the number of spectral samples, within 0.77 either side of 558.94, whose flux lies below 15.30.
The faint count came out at 0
